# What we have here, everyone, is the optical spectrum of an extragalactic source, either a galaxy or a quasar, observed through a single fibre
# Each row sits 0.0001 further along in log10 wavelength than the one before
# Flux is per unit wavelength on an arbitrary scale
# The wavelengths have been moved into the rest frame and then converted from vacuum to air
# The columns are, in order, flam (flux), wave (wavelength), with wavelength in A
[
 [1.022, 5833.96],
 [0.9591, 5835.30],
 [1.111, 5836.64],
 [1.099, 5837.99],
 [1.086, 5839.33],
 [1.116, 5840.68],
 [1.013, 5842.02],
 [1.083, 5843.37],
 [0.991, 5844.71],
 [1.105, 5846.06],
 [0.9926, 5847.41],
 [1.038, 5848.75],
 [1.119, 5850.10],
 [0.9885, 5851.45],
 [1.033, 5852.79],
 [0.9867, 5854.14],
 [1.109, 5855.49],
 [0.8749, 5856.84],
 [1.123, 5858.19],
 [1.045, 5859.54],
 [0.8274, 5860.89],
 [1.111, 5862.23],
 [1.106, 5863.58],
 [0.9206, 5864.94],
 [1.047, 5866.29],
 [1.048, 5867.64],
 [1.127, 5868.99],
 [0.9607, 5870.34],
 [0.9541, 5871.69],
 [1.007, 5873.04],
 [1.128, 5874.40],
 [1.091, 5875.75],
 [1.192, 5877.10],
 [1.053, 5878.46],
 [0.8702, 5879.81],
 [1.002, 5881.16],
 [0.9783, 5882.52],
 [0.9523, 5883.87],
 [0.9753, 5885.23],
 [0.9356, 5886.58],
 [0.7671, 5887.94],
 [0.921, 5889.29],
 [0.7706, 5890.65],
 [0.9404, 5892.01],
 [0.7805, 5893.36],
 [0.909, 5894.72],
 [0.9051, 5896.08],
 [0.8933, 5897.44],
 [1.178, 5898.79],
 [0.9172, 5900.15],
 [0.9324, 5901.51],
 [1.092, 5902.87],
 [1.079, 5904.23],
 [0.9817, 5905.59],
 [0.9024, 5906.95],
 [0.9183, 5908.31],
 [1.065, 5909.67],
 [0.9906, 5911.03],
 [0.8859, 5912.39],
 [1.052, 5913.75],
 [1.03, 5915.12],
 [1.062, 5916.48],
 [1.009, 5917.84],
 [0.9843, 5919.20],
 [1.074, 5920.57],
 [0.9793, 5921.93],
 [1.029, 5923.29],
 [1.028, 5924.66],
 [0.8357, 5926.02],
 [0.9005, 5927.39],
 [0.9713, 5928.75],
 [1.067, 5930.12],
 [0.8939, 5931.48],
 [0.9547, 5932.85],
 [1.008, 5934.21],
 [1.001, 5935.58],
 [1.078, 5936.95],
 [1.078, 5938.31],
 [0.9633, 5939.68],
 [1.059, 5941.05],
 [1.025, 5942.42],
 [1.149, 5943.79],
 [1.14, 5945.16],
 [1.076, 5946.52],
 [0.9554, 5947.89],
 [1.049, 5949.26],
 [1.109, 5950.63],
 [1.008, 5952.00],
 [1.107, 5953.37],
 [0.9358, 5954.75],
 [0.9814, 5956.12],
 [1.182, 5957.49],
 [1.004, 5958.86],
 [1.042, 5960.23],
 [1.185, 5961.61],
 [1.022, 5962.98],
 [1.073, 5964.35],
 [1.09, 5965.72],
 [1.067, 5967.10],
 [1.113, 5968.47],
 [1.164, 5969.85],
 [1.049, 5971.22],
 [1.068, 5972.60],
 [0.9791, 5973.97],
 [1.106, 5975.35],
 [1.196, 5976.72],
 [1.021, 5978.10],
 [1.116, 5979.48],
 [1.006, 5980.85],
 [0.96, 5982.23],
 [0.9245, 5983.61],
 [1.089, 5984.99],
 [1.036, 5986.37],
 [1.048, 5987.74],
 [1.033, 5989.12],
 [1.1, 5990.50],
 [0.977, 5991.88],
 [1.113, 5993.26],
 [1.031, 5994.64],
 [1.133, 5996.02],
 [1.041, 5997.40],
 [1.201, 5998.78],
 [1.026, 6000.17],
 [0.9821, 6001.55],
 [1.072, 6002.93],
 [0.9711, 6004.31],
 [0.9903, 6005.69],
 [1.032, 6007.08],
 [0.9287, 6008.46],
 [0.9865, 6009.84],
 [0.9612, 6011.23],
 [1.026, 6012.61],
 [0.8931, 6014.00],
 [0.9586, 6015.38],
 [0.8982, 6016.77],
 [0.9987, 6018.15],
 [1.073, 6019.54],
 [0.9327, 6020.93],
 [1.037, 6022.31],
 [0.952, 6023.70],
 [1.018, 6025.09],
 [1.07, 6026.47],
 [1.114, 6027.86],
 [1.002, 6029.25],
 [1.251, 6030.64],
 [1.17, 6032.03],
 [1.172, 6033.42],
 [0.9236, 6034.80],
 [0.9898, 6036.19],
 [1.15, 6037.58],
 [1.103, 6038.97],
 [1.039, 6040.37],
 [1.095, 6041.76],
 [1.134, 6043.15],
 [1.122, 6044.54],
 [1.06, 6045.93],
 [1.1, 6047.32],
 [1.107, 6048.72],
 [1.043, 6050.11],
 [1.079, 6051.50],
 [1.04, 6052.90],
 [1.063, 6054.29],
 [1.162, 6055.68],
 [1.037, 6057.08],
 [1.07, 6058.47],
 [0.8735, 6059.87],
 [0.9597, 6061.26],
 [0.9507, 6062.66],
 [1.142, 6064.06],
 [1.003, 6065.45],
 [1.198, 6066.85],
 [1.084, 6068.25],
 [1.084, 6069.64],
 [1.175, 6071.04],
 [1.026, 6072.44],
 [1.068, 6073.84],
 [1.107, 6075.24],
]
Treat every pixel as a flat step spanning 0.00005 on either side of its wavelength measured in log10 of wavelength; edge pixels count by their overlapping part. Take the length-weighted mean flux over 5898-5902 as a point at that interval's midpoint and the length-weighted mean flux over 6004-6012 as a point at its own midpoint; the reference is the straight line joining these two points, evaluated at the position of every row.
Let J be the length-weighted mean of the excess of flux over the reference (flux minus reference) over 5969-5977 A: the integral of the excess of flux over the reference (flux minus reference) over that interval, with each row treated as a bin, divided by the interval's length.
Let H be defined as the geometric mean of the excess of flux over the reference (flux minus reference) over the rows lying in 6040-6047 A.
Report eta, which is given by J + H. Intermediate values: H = 0.115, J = 0.10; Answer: 0.21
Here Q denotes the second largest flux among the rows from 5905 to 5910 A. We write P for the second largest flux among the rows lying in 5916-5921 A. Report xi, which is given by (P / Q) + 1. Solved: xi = 2.08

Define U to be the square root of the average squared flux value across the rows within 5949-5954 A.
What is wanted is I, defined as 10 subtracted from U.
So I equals -8.93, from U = 1.07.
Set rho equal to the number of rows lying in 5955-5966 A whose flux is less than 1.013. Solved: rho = 2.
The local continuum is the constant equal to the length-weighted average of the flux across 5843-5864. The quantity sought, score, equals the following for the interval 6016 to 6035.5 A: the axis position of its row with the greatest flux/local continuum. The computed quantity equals 6030.64 A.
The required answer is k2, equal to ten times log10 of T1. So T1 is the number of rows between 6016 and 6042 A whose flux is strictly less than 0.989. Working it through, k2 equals 6.0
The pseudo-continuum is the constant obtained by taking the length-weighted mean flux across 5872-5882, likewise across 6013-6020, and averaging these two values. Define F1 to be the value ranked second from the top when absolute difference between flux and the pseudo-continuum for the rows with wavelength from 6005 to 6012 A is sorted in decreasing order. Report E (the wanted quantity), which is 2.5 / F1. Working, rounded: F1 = 0.04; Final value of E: 59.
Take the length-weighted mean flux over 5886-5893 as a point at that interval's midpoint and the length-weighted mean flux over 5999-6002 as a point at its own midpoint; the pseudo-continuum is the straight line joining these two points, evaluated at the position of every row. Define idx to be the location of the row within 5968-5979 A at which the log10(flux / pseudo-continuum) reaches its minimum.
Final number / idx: 5973.97 A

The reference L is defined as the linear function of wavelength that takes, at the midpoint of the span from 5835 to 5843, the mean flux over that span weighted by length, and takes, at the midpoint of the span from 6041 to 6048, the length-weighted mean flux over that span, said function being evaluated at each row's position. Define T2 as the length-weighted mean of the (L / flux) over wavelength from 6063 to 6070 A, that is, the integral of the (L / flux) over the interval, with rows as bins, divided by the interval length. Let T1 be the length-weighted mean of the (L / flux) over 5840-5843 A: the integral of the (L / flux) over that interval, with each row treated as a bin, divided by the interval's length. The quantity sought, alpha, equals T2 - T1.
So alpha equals 0.01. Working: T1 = 1.00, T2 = 1.02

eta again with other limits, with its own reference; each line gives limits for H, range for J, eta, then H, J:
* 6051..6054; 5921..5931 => 0.06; 0.091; -0.03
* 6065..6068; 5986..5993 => 0.16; 0.098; 0.06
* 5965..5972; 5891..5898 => -0.03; 0.099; -0.13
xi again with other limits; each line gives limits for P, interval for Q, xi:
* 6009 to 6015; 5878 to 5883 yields 1.98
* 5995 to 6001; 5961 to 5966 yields 2.04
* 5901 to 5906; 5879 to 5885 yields 2.10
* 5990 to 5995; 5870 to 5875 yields 2.09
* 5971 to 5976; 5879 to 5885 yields 2.09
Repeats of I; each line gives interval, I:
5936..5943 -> -8.96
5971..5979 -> -8.93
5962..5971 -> -8.91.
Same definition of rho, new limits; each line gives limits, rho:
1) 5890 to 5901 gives 7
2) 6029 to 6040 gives 3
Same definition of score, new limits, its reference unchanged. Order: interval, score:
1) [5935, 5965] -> 5961.61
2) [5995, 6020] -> 5998.78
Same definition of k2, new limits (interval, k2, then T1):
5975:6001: 4.8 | 3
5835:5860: 6.0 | 4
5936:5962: 6.0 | 4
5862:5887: 9.0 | 8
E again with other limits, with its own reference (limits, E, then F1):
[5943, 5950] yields 18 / 0.14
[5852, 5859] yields 21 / 0.12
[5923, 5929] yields 24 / 0.10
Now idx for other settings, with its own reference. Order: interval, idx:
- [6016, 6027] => 6016.77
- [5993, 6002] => 6001.55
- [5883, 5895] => 5890.65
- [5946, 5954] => 5947.89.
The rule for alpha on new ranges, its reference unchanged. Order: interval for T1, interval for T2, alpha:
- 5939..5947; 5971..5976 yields 0.02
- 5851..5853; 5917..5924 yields 0.00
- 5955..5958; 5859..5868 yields 0.03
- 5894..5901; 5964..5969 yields -0.13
